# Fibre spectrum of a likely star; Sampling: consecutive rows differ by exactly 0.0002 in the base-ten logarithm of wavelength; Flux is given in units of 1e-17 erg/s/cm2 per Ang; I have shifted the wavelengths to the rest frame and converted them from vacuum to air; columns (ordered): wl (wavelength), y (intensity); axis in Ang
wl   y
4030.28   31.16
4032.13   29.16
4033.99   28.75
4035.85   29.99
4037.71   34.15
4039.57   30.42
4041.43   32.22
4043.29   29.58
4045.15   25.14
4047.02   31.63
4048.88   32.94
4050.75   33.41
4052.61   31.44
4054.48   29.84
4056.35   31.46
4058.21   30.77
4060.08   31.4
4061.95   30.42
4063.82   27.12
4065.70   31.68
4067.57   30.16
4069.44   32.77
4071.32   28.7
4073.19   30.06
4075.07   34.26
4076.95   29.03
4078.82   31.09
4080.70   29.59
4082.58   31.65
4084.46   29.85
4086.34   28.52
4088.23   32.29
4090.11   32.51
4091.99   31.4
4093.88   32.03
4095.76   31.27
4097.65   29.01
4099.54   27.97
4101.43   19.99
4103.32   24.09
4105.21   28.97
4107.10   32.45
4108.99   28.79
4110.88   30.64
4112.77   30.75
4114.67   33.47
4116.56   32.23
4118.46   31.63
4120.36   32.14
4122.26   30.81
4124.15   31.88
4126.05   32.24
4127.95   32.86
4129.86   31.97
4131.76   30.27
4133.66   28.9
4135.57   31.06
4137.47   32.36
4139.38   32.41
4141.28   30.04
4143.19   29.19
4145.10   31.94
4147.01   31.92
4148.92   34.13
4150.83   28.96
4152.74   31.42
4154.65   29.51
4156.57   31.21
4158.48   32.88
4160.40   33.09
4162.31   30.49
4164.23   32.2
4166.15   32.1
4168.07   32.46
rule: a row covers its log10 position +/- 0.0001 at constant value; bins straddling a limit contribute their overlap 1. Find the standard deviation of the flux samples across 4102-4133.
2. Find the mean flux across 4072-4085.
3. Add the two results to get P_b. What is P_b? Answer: 33.0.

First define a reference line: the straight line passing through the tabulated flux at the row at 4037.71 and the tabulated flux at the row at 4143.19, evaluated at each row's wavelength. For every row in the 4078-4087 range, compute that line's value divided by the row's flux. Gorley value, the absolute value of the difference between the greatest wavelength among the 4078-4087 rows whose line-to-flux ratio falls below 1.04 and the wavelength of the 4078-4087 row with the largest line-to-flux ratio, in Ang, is 3.8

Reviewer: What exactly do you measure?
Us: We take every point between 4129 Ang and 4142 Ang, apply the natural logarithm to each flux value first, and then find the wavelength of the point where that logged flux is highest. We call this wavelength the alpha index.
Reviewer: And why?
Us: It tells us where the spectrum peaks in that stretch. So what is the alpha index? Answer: 4139.38 Ang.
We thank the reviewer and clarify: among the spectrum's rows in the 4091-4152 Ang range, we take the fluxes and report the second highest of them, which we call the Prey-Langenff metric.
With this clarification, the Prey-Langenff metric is 33.47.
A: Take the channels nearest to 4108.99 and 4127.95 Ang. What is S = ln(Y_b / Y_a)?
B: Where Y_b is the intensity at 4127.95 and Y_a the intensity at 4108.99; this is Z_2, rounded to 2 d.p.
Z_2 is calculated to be 0.13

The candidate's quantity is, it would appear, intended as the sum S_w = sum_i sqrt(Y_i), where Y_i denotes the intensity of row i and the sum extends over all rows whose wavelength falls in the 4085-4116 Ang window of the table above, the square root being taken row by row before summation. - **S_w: 86.9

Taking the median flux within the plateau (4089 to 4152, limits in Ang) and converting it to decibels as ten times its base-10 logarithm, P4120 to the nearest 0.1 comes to 15.0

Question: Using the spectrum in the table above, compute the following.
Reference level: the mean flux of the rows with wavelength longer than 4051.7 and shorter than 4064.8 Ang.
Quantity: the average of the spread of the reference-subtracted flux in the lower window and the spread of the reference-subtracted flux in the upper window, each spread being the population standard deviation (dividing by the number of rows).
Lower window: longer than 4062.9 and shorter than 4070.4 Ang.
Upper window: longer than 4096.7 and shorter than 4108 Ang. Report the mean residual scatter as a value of 3.1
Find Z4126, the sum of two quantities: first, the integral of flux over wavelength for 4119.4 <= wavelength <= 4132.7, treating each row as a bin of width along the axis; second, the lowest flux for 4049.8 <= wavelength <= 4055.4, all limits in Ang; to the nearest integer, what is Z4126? 452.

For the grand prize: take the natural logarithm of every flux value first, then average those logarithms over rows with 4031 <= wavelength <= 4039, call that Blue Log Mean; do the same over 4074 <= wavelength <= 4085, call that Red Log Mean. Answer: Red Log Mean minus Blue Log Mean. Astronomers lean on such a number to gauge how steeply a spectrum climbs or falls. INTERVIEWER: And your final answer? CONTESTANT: 0.014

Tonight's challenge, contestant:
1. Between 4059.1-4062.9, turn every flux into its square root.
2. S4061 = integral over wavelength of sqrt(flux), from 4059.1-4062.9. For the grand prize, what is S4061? 21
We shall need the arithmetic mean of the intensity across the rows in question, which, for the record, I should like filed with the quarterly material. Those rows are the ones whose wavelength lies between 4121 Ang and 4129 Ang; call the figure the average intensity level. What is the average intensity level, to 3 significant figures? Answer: 31.9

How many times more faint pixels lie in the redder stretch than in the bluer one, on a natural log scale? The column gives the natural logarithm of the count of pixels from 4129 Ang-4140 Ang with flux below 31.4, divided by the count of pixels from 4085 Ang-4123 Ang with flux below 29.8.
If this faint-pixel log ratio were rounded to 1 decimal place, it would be -0.8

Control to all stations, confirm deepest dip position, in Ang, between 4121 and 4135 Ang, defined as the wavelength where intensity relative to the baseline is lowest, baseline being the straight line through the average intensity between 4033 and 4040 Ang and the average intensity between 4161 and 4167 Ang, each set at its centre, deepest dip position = 4133.66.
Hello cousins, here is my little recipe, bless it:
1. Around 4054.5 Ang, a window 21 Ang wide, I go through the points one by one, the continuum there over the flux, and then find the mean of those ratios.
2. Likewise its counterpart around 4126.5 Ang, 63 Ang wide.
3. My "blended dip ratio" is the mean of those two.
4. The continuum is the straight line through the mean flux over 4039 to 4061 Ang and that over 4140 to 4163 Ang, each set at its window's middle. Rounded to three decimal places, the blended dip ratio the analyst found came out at 1.025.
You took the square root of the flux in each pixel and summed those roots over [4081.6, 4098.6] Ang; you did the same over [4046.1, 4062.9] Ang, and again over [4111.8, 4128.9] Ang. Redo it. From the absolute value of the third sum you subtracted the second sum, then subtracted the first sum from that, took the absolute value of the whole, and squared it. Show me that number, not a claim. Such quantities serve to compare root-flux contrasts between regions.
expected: 2464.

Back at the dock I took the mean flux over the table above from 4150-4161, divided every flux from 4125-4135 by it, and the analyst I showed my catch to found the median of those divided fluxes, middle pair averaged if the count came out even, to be 1.03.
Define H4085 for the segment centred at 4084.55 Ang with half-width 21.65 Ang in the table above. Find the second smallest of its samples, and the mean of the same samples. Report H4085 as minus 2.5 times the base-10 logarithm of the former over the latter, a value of 0.229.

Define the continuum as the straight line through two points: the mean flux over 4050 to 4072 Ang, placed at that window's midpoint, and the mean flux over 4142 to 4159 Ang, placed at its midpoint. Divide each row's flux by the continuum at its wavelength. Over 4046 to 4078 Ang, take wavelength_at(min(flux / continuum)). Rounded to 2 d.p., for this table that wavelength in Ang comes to 4063.82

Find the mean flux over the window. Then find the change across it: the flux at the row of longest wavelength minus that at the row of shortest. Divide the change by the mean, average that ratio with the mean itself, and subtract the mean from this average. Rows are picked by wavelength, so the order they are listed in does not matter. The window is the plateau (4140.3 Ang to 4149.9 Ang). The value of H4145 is -15.7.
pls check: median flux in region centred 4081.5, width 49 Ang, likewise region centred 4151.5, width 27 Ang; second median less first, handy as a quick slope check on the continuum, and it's 1.38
